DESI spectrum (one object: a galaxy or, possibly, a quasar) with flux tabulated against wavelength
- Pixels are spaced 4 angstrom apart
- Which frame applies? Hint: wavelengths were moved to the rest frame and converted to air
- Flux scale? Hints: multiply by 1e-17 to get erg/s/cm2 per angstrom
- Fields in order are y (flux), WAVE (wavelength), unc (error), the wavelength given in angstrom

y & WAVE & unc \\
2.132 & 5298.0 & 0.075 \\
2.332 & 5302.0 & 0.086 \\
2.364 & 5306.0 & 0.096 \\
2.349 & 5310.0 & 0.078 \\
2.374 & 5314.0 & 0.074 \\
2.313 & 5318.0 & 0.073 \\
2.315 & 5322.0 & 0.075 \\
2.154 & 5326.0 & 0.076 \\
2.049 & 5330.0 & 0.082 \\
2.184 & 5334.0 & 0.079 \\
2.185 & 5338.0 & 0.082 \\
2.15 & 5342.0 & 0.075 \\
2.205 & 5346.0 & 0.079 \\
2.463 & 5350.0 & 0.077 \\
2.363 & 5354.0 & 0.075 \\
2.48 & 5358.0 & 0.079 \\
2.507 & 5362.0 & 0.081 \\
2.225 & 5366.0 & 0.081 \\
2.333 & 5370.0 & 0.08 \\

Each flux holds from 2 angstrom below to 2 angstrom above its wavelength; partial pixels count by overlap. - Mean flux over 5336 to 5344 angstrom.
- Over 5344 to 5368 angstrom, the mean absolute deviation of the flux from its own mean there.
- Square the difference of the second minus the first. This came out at 4.24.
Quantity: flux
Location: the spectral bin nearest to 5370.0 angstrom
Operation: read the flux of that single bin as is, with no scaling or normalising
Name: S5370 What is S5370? 2.333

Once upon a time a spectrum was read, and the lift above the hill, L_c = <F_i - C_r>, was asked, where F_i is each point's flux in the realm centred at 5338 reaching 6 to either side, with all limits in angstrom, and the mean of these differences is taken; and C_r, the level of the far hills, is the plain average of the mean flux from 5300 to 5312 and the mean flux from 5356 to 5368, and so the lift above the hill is -0.203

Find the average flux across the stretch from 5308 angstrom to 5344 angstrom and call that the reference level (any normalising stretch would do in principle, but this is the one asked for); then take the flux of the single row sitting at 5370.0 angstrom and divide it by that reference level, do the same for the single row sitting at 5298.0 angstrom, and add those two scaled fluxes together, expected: 2.00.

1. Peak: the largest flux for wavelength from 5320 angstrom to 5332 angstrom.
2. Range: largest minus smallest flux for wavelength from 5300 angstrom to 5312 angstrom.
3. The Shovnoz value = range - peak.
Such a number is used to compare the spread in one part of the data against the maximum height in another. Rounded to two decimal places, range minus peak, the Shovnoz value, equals -2.28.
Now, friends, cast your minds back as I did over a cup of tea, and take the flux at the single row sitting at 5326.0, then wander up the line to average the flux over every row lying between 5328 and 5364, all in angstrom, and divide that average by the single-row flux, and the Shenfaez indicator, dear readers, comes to 1.06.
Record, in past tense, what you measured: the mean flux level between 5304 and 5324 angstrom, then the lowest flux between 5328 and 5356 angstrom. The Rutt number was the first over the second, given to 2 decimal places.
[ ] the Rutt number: 1.14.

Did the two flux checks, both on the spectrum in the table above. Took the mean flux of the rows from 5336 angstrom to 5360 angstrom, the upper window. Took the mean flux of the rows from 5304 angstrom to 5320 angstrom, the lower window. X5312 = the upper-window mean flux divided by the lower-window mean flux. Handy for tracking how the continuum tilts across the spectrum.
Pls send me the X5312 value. 0.98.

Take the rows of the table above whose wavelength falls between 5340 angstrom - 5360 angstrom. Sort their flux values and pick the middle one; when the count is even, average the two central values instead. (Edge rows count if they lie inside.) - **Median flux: 2.363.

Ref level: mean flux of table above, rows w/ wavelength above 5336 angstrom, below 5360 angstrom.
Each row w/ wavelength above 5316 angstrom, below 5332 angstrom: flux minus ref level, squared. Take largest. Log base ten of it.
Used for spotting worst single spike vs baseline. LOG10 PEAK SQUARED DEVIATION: -1.17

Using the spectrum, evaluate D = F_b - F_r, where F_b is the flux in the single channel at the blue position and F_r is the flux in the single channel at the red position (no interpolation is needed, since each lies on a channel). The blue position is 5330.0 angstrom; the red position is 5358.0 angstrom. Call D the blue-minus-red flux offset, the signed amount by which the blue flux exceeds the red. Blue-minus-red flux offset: -0.43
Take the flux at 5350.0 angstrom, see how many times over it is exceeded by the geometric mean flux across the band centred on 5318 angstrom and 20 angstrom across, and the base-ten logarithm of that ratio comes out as -0.03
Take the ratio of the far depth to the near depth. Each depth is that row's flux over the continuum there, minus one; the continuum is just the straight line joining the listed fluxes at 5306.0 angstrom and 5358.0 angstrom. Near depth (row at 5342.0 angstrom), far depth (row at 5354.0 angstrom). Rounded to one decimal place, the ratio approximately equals 0.4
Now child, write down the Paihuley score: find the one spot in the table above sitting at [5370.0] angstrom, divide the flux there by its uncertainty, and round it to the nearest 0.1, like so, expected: 29.2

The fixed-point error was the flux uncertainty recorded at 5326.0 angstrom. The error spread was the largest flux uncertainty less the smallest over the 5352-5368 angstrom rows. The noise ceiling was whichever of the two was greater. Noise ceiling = 0.0760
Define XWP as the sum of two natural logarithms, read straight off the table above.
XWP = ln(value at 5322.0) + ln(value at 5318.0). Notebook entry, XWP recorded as 1.68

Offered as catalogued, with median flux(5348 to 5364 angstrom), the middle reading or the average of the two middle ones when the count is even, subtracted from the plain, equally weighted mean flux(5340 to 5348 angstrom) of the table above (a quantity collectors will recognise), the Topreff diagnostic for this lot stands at -0.3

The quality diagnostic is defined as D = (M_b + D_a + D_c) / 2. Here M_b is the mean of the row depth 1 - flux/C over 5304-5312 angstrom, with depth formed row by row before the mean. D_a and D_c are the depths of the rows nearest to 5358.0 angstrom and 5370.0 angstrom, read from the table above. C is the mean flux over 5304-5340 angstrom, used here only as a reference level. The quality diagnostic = -0.090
